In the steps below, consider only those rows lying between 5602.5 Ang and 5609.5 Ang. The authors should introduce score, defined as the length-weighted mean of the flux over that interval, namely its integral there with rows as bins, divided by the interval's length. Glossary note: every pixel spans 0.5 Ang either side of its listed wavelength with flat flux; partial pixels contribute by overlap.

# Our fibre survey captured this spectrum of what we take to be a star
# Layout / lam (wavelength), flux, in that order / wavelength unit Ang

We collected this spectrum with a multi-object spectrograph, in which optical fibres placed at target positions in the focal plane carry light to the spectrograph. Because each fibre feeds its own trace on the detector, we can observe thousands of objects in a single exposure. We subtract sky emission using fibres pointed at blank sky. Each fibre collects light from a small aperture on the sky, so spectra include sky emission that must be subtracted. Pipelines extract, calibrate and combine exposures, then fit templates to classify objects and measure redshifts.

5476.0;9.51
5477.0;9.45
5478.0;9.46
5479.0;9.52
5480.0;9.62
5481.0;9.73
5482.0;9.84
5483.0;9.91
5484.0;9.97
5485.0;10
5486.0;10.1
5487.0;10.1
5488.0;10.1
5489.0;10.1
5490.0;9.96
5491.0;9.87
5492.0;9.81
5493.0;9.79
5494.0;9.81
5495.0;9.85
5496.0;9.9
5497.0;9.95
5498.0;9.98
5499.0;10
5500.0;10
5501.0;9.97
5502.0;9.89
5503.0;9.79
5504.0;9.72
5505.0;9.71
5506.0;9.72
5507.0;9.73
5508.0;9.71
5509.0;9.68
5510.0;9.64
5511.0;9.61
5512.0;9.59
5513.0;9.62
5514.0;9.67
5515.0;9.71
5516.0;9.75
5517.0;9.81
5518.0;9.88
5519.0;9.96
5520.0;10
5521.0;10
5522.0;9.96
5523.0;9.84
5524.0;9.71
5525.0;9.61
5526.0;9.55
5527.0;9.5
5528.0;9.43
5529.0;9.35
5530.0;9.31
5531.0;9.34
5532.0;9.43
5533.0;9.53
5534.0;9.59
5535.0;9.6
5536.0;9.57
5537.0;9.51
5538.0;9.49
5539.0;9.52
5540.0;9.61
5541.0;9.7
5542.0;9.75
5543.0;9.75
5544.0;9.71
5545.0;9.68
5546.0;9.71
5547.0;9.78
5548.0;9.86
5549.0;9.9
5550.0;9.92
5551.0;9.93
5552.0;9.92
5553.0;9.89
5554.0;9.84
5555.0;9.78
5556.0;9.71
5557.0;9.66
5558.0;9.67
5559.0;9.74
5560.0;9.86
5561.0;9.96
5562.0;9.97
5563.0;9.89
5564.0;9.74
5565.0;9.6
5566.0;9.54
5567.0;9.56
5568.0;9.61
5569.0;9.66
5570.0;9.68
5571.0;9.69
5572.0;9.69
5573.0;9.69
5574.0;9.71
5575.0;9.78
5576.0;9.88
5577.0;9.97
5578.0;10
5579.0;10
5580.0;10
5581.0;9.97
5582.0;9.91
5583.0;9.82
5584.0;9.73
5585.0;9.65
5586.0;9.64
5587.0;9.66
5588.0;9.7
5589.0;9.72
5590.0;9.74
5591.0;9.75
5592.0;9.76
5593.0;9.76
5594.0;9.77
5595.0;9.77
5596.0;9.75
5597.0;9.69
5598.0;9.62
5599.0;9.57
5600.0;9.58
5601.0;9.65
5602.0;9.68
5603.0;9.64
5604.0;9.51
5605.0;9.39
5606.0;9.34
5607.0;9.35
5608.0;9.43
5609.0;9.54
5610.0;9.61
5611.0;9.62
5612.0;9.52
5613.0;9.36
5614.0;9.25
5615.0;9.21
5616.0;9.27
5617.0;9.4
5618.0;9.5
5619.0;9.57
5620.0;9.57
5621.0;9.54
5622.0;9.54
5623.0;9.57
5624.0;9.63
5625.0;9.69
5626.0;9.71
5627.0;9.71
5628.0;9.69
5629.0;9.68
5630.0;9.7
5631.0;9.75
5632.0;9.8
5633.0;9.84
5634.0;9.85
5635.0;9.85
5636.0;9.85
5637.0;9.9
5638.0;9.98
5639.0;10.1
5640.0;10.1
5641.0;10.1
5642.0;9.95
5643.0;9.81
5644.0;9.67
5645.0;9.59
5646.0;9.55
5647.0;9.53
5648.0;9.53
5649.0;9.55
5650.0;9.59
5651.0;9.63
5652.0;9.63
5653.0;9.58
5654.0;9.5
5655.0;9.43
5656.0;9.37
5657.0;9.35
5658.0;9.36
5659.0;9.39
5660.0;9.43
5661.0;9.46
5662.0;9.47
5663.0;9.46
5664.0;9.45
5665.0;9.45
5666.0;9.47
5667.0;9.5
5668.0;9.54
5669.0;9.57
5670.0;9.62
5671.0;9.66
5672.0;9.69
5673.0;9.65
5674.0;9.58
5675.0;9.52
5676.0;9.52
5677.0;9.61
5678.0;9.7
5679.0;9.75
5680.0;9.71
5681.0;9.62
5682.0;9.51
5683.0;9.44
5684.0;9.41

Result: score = 9.5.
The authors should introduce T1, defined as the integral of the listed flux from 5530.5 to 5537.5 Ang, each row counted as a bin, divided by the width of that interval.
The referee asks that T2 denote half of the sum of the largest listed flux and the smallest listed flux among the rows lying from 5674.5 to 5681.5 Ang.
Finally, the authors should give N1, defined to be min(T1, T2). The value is 9.51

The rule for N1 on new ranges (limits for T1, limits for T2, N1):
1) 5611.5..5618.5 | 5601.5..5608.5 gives 9.36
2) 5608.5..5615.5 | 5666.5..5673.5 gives 9.44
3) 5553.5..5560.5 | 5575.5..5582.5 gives 9.75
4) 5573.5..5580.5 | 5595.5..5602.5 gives 9.66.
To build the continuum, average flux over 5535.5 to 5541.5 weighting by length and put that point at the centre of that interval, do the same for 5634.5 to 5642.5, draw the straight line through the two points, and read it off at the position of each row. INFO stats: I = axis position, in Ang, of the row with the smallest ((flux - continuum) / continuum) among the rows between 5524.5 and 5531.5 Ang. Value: 5530.0 Ang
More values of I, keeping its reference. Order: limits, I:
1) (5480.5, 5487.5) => 5481.0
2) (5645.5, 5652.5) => 5648.0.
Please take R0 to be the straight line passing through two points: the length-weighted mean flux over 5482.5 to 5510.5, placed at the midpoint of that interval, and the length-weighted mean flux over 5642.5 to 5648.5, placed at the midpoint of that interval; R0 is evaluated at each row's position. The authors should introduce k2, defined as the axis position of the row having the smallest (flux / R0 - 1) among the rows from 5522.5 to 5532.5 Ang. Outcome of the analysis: 5530.0 Ang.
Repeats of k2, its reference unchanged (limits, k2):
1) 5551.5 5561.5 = 5557.0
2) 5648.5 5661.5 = 5657.0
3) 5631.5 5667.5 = 5657.0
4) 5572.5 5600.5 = 5599.0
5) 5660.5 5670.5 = 5664.0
